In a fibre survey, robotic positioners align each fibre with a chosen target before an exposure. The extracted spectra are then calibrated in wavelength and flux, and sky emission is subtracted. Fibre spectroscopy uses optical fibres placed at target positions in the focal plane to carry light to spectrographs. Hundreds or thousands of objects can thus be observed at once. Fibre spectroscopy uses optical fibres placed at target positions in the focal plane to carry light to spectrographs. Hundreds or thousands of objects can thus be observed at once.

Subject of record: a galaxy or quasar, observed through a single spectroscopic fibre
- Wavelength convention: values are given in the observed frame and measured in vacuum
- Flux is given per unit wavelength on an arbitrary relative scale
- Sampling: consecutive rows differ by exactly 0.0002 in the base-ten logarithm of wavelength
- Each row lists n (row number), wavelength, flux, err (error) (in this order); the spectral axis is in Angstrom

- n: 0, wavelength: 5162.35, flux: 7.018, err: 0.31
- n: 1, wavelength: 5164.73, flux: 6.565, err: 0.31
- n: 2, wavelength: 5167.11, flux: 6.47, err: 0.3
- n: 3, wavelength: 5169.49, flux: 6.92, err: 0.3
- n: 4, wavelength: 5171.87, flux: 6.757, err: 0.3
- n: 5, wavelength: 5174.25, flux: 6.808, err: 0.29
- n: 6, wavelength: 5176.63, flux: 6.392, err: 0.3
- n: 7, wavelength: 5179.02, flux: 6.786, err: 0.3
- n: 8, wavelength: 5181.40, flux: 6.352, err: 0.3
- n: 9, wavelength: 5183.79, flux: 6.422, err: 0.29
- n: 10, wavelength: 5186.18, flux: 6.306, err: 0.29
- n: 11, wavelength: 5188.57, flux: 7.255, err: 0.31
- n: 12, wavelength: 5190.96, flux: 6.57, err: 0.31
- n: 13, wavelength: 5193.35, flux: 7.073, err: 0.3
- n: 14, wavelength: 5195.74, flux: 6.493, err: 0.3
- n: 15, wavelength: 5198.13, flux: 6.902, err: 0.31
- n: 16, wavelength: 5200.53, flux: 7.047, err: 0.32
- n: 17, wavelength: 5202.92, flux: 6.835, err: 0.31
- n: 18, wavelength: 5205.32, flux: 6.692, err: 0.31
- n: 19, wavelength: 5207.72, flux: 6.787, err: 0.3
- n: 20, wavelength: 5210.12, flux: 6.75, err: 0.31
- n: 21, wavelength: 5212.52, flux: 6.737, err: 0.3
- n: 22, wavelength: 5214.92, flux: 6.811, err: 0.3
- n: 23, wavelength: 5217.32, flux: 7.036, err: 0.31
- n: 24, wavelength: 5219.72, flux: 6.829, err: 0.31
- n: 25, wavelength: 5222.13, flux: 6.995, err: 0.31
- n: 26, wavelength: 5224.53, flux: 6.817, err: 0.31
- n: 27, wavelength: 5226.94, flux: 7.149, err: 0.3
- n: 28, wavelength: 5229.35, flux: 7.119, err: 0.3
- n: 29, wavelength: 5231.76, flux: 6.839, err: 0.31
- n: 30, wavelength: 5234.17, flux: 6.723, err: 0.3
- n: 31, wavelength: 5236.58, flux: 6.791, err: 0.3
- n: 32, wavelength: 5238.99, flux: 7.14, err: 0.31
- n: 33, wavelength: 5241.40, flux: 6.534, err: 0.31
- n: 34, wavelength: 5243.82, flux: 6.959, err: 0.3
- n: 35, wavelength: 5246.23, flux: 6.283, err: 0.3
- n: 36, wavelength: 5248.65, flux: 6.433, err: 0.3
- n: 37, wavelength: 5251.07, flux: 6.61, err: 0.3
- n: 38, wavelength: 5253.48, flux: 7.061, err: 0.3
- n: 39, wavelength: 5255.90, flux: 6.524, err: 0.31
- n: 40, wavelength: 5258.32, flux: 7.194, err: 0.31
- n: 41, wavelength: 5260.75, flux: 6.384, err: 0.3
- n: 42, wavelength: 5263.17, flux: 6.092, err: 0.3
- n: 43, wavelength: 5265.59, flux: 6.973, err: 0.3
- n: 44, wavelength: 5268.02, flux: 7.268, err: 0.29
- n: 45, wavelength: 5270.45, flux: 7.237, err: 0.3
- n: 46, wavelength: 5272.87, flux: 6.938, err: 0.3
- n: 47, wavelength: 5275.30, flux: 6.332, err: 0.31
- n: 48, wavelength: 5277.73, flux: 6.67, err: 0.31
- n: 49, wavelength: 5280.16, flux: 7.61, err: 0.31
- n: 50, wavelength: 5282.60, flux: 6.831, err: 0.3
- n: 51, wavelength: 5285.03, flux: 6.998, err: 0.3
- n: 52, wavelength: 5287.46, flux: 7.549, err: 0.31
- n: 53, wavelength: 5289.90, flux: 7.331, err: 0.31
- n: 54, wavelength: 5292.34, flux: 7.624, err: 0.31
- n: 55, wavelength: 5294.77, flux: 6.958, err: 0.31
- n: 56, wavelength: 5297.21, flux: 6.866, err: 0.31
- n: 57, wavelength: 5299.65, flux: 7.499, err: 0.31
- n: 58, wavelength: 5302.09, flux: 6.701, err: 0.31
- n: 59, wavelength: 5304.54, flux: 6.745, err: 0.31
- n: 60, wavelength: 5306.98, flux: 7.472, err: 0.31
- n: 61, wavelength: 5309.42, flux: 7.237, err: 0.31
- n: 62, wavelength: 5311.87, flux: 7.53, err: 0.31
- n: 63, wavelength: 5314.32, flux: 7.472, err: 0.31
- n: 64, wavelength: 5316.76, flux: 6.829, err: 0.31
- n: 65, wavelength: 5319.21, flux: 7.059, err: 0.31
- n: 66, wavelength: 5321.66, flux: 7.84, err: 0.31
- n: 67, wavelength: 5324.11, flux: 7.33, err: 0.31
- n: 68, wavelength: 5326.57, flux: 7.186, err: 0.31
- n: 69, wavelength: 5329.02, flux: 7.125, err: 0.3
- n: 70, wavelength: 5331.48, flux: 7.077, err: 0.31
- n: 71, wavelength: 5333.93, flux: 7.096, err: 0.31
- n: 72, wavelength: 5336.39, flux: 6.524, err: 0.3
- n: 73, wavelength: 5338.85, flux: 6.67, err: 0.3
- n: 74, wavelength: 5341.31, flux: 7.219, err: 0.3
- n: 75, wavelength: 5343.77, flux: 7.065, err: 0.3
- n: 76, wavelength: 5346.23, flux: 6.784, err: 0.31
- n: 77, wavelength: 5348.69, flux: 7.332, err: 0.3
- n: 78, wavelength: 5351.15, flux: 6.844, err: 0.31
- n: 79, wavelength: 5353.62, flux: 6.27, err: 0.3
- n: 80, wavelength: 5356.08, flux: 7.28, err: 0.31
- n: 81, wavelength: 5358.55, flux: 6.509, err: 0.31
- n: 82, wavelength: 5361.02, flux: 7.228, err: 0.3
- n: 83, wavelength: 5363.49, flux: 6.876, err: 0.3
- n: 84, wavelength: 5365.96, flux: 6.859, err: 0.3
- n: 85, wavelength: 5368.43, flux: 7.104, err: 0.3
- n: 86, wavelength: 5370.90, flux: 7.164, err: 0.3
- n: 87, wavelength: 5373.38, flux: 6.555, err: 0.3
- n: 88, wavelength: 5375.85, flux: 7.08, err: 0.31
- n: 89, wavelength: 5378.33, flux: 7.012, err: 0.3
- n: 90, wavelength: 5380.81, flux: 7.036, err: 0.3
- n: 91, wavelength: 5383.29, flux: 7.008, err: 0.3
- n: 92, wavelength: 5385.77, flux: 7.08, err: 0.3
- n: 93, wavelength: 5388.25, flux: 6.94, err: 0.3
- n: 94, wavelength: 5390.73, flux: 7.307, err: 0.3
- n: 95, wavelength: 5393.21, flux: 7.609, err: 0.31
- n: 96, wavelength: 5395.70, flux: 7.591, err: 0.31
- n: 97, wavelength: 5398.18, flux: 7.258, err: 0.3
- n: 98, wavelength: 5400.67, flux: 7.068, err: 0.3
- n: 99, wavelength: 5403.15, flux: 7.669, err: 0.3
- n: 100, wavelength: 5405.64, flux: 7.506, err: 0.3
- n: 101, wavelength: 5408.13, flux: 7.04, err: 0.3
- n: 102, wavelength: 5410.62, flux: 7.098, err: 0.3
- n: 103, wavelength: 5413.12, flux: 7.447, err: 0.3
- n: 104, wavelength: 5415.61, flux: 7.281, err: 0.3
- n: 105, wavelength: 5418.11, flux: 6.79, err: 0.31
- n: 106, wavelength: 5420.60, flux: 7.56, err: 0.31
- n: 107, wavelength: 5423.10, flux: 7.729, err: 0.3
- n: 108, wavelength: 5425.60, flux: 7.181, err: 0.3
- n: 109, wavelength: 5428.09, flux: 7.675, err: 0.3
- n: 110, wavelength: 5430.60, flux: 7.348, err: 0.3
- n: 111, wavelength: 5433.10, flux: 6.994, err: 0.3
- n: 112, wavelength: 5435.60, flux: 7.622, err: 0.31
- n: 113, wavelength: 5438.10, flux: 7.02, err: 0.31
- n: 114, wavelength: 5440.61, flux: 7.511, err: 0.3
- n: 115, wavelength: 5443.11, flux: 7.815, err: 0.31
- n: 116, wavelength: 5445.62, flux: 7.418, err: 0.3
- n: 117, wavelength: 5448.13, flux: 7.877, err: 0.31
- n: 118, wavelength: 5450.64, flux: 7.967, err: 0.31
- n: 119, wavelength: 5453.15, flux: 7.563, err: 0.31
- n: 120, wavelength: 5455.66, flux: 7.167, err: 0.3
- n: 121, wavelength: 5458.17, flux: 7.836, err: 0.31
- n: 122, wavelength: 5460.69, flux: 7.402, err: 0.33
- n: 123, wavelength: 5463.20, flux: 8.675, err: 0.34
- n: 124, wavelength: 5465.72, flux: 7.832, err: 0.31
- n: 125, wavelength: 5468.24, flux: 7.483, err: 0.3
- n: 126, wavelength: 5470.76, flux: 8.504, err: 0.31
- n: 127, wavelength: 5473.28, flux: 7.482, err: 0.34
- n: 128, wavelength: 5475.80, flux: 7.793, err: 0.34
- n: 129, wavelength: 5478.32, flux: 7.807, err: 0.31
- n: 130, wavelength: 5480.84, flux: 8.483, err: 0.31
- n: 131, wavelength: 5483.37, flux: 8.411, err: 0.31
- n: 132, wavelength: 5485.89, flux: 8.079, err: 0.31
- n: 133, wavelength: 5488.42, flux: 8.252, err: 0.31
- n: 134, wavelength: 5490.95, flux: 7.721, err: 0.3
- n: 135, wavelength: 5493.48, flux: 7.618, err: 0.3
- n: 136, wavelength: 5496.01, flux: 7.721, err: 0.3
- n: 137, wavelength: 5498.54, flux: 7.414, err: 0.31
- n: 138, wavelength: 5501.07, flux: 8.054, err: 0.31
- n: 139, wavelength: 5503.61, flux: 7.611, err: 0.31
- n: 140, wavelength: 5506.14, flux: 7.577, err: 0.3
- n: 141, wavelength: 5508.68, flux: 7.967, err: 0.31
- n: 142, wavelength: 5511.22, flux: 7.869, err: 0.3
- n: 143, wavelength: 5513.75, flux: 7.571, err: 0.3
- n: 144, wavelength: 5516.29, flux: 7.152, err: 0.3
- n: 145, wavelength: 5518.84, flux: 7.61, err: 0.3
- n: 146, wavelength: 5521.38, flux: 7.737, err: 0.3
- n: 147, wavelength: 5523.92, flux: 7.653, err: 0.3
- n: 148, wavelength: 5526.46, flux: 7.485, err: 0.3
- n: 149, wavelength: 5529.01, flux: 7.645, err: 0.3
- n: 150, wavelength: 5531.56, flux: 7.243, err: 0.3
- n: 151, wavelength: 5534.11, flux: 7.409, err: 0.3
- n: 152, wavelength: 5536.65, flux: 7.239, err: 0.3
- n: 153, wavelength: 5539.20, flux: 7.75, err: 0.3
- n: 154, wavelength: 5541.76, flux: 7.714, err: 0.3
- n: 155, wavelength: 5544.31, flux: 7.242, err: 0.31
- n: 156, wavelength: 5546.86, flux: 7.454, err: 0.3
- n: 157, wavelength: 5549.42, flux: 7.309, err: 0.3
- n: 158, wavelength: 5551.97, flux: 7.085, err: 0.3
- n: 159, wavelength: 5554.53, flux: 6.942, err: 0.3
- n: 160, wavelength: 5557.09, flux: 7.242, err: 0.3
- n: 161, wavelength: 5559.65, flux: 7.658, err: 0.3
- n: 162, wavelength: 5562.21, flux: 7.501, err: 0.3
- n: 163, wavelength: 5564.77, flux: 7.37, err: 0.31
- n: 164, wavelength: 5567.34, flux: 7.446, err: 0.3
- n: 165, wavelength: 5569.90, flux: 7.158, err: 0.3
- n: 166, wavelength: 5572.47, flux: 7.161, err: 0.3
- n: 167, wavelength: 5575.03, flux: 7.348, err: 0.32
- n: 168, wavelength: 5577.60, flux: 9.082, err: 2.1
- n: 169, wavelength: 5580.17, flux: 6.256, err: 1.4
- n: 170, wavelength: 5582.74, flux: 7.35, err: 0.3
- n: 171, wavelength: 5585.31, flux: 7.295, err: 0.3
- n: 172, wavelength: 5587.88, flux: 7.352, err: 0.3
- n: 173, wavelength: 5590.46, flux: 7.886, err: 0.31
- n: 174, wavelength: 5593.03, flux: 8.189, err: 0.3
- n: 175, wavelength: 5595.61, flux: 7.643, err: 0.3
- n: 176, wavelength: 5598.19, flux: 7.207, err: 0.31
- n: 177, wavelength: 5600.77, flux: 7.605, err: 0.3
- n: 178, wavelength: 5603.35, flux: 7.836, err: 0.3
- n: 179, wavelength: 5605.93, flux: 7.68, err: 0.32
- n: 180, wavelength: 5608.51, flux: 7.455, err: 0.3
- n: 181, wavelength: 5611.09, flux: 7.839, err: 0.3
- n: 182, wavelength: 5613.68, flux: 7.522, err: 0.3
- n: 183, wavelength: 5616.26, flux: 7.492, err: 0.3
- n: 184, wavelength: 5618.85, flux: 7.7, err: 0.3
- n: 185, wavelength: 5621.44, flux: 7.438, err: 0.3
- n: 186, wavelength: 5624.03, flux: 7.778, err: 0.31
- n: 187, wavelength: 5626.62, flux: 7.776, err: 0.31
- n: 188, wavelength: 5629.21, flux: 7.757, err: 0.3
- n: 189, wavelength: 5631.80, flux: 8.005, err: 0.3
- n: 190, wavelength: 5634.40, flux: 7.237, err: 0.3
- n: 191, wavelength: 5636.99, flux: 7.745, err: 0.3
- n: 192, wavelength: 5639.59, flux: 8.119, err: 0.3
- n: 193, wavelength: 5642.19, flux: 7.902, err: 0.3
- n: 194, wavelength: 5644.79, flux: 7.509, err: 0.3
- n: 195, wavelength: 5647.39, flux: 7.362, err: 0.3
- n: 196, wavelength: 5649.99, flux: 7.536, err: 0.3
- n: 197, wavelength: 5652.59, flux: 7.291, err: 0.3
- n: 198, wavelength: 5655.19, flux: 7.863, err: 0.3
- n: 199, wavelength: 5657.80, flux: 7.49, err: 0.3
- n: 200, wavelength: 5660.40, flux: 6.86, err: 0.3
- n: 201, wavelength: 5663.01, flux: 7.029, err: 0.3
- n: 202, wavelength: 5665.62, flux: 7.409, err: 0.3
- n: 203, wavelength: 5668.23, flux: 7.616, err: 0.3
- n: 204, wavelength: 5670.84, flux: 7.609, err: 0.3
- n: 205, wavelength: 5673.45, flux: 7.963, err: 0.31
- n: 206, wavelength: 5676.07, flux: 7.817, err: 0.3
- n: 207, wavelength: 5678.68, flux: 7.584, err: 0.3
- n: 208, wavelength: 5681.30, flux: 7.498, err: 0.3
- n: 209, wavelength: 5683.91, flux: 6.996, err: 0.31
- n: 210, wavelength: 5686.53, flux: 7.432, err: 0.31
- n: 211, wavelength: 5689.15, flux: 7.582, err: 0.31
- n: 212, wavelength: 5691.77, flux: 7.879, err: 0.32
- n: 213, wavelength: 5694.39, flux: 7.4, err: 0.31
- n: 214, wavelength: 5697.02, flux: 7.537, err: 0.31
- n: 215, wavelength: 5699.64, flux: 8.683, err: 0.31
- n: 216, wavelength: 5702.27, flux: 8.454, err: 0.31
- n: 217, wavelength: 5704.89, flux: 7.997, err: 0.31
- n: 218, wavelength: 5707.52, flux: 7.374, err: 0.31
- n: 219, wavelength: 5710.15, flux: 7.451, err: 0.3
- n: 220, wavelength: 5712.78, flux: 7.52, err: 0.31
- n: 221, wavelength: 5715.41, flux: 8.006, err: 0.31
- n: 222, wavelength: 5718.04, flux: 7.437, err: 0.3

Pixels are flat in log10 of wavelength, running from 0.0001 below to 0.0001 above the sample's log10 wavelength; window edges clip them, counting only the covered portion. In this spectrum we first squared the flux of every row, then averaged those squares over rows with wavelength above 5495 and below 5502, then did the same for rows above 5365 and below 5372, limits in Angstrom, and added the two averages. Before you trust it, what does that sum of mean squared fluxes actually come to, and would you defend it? 109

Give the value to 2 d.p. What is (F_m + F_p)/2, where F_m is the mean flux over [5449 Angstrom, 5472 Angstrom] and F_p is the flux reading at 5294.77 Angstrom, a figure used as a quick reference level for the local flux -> 7.39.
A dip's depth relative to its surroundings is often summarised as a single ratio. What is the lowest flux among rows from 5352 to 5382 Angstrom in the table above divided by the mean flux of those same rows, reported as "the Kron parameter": 0.91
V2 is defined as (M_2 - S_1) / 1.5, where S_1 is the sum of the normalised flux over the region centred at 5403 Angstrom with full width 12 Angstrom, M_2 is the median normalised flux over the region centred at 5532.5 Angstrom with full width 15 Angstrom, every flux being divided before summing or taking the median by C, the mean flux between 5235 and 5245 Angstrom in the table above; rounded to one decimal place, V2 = -2.8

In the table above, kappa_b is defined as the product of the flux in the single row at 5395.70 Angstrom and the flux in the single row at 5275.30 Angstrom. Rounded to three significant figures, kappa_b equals 48.1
